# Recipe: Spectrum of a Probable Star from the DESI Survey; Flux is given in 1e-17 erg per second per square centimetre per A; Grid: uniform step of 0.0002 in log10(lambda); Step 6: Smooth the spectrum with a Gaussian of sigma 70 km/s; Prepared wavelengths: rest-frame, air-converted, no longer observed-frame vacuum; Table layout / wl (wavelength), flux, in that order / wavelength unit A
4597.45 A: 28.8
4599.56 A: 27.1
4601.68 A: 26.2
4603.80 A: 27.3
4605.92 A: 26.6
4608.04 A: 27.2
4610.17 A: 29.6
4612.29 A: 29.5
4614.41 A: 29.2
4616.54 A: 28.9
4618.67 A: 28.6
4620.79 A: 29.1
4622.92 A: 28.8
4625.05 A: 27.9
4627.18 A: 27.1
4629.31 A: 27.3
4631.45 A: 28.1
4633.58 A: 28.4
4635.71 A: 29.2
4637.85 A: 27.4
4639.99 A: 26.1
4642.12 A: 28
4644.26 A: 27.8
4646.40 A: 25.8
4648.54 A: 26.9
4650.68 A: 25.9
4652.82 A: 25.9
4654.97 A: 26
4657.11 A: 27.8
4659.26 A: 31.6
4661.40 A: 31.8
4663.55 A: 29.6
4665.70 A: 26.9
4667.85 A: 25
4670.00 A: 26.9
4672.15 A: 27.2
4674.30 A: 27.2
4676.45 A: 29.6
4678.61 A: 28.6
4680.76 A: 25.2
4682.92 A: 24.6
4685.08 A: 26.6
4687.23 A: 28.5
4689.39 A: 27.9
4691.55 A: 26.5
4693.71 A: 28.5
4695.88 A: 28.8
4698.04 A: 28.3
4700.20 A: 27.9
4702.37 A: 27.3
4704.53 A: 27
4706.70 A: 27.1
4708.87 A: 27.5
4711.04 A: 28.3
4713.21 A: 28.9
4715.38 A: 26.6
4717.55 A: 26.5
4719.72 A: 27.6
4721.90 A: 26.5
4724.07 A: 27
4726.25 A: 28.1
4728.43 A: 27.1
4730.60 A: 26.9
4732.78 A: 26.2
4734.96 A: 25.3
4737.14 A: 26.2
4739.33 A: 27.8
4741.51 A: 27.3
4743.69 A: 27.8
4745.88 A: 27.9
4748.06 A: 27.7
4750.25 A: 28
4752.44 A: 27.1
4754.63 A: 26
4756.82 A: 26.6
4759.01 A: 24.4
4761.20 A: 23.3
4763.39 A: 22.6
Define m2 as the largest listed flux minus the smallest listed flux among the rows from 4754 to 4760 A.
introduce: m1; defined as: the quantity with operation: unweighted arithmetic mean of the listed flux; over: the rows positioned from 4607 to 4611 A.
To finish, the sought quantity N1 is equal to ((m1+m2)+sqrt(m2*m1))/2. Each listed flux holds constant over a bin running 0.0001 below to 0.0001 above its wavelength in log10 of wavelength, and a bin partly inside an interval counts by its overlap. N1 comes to 19.3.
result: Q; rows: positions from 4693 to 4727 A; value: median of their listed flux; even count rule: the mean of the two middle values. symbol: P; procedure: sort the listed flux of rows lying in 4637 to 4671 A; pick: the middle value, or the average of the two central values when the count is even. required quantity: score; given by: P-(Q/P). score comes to 25.9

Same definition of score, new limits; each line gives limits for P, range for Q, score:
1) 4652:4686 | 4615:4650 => 26.0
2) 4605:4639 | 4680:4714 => 27.5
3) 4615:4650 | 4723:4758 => 27.0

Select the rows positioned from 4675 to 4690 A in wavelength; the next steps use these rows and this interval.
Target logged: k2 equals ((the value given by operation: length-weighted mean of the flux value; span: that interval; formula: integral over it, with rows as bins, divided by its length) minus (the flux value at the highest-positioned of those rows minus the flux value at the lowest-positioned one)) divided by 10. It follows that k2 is 2.90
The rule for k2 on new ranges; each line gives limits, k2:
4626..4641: 2.87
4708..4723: 2.84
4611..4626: 3.05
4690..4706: 2.72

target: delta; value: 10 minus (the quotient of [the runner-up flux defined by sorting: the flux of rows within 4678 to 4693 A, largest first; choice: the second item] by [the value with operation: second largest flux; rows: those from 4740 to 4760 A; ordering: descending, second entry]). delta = 8.98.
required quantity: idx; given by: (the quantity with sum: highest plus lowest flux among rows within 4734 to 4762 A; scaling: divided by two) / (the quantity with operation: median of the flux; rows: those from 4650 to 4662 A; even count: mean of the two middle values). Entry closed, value 0.95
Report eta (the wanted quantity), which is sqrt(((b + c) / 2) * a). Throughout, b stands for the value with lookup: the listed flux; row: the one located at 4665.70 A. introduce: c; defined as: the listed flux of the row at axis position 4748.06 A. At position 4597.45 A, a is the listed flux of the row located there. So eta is 28.0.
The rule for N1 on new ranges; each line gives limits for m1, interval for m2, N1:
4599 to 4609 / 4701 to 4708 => 15.0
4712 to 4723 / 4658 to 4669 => 23.8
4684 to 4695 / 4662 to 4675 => 21.7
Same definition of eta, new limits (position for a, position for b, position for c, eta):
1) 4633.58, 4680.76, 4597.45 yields 27.7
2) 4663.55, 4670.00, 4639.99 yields 28.0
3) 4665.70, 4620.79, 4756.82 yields 27.4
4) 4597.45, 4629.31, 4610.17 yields 28.6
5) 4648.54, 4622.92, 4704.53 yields 27.4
